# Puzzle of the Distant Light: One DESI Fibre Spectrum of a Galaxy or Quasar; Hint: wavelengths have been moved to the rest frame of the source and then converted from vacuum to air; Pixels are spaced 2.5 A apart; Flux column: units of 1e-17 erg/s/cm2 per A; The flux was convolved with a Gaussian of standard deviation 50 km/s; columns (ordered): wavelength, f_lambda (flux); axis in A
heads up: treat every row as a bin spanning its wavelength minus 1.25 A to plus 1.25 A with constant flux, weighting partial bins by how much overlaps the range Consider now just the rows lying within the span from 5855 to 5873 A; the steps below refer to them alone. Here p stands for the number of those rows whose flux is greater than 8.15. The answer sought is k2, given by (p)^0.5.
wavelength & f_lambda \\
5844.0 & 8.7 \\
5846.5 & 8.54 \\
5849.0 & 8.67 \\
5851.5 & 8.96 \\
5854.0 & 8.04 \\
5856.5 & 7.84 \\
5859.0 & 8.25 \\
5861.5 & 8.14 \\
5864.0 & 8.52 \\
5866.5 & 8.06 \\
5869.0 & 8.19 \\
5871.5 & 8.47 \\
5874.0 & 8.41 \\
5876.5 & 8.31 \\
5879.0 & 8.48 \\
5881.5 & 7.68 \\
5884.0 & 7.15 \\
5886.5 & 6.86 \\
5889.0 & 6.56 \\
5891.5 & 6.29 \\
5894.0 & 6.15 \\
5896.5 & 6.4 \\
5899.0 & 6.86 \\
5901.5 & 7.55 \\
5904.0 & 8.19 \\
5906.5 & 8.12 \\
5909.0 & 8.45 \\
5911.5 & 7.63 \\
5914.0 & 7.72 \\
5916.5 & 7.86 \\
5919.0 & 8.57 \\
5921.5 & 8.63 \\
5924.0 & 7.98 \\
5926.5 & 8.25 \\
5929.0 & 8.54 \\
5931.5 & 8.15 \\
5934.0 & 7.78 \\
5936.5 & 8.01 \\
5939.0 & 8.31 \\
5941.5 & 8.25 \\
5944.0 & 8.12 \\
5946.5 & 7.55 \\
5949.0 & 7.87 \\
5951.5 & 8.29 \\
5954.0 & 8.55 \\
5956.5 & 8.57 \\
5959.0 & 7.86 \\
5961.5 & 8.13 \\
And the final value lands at 2.0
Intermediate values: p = 4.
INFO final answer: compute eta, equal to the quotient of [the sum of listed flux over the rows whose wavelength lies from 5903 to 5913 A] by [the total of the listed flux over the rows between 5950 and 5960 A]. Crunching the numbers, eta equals 0.97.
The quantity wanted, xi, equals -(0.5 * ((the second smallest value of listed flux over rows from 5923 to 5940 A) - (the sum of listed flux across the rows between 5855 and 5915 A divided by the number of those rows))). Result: -0.2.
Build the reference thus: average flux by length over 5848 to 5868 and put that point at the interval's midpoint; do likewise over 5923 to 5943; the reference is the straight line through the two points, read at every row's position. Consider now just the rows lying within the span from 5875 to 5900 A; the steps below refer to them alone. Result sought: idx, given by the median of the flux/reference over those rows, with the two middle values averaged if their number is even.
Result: 0.83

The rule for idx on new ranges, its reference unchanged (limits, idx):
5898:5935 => 0.99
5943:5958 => 1.01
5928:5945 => 1.00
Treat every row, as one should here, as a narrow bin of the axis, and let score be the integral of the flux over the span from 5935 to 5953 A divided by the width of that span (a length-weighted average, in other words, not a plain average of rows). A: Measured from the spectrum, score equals 8.06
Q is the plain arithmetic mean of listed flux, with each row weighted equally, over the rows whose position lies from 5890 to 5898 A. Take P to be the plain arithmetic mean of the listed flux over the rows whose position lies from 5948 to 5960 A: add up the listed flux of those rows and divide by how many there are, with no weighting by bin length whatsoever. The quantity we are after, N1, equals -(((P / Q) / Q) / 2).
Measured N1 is -0.104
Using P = 8.2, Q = 6.3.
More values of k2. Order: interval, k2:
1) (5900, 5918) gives 1.4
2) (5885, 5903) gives 0.0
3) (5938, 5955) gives 2.0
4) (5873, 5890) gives 1.7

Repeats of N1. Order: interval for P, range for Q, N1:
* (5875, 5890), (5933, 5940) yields -0.058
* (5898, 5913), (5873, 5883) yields -0.058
